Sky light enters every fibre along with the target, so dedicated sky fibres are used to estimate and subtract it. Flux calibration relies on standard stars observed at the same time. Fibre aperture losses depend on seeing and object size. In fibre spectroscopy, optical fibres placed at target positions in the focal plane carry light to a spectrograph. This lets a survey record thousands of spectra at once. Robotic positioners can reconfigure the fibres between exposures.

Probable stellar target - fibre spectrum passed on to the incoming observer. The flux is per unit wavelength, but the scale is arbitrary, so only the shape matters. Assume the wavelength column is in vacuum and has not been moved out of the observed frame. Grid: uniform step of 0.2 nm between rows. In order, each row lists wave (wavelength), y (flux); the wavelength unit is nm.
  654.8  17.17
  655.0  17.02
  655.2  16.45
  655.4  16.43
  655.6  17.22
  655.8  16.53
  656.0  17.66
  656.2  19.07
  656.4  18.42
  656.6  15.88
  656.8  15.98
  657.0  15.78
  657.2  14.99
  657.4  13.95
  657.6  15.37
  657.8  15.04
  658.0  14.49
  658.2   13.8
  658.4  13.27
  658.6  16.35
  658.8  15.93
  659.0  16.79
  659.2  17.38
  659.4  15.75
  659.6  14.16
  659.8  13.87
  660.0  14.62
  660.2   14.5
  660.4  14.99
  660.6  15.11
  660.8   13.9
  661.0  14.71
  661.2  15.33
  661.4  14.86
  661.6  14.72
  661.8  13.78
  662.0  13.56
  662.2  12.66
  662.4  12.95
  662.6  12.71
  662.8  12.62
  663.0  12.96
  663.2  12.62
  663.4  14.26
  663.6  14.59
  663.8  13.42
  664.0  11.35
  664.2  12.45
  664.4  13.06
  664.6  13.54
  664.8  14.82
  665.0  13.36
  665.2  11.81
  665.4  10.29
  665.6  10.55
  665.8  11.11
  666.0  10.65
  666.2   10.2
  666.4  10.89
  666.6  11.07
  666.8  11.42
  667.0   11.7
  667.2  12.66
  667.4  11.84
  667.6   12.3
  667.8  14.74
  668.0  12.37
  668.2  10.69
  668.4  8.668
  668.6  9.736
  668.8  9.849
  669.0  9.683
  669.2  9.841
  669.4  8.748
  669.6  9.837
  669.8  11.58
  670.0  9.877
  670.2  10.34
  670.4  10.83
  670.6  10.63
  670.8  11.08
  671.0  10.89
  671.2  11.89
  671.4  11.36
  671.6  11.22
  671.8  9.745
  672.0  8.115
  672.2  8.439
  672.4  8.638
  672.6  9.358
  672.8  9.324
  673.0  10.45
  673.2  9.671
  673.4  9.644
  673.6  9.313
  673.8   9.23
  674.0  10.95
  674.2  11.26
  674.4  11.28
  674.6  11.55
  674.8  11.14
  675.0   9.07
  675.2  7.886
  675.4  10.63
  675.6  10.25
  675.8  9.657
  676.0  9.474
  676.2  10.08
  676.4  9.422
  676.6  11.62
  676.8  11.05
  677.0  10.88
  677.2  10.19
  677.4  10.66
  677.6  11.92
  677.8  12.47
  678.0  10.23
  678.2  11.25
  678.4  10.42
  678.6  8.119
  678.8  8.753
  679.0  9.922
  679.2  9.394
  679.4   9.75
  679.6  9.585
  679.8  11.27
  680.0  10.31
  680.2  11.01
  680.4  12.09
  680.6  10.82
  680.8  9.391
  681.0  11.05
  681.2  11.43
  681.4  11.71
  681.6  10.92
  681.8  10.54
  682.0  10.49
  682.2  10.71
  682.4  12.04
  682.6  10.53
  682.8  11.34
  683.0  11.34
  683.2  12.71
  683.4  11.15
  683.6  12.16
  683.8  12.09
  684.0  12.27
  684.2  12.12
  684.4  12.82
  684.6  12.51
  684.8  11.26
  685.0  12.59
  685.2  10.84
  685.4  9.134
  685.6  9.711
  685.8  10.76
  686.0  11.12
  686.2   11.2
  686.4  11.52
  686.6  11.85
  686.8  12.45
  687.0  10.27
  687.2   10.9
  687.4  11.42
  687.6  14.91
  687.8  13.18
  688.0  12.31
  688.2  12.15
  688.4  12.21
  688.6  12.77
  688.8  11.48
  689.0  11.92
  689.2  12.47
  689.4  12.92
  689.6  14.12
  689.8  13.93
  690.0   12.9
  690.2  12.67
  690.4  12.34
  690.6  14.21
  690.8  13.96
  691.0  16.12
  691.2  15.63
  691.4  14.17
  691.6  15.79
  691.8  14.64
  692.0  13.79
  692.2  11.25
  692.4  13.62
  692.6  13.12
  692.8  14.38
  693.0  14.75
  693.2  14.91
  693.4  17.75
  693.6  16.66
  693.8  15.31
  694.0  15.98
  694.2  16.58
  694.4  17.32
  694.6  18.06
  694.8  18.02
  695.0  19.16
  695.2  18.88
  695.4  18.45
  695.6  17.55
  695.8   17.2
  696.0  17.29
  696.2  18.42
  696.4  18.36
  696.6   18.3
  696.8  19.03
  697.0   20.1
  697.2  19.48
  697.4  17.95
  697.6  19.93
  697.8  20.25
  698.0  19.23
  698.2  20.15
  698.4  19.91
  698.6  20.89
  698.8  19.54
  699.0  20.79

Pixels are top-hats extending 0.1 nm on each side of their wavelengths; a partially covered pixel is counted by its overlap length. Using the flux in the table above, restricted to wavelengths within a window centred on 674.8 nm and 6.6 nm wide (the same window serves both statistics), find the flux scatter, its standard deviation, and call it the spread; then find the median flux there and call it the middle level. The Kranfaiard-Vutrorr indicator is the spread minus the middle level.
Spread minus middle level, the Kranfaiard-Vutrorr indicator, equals -9.1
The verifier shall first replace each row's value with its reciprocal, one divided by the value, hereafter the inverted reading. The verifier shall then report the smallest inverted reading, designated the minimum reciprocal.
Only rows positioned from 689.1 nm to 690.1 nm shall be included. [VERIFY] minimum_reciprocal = 0.071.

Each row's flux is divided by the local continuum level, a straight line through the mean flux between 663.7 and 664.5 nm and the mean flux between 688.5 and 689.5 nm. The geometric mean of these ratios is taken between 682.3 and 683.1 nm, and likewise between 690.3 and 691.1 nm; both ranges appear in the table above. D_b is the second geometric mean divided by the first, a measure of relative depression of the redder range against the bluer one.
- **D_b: 1.26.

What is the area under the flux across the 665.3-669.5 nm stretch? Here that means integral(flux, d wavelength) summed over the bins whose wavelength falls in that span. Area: 46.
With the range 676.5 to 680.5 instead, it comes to 42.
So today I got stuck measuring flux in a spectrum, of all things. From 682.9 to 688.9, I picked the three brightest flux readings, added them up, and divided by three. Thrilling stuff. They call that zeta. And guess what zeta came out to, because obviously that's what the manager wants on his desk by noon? 14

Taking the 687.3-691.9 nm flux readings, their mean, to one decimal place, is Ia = 13.4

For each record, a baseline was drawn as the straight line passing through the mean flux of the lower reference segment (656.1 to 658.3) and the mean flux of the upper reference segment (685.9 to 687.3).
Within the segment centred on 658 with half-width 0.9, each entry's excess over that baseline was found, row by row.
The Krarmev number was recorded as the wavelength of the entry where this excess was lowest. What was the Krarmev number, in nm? 658.4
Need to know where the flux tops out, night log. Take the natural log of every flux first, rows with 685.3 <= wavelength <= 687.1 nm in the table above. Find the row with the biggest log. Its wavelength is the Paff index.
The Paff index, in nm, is 686.8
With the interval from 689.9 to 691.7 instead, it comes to 691.0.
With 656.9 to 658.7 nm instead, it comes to 658.6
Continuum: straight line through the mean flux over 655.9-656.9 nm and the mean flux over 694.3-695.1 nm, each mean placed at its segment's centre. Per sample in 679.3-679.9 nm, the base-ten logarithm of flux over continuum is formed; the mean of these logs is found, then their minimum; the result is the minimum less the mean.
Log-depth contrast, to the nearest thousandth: -0.026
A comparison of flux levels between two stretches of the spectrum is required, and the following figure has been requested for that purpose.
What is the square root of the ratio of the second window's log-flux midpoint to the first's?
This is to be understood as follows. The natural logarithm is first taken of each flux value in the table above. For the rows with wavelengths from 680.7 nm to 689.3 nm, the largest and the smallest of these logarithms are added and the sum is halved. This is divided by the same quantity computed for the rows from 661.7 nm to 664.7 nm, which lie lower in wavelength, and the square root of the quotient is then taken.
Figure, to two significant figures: 0.98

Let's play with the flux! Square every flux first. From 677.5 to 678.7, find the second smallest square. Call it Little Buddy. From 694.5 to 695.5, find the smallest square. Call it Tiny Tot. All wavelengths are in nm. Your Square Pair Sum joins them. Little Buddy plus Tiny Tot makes 429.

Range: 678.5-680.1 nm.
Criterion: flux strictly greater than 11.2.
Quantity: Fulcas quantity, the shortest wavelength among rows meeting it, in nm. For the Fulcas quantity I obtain 679.8 nm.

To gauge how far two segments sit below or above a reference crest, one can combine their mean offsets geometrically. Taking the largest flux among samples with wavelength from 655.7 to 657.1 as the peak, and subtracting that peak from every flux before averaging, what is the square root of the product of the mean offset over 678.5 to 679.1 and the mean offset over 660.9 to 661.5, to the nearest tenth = 6.4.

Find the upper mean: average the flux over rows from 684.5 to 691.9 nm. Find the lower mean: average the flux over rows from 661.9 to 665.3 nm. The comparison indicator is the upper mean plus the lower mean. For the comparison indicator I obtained 26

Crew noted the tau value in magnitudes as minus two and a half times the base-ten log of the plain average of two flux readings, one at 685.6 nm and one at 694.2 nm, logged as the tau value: -2.80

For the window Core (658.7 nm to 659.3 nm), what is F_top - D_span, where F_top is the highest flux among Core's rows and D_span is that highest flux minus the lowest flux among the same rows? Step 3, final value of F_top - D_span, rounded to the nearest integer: 16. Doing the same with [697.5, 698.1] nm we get 19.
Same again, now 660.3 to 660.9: 14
